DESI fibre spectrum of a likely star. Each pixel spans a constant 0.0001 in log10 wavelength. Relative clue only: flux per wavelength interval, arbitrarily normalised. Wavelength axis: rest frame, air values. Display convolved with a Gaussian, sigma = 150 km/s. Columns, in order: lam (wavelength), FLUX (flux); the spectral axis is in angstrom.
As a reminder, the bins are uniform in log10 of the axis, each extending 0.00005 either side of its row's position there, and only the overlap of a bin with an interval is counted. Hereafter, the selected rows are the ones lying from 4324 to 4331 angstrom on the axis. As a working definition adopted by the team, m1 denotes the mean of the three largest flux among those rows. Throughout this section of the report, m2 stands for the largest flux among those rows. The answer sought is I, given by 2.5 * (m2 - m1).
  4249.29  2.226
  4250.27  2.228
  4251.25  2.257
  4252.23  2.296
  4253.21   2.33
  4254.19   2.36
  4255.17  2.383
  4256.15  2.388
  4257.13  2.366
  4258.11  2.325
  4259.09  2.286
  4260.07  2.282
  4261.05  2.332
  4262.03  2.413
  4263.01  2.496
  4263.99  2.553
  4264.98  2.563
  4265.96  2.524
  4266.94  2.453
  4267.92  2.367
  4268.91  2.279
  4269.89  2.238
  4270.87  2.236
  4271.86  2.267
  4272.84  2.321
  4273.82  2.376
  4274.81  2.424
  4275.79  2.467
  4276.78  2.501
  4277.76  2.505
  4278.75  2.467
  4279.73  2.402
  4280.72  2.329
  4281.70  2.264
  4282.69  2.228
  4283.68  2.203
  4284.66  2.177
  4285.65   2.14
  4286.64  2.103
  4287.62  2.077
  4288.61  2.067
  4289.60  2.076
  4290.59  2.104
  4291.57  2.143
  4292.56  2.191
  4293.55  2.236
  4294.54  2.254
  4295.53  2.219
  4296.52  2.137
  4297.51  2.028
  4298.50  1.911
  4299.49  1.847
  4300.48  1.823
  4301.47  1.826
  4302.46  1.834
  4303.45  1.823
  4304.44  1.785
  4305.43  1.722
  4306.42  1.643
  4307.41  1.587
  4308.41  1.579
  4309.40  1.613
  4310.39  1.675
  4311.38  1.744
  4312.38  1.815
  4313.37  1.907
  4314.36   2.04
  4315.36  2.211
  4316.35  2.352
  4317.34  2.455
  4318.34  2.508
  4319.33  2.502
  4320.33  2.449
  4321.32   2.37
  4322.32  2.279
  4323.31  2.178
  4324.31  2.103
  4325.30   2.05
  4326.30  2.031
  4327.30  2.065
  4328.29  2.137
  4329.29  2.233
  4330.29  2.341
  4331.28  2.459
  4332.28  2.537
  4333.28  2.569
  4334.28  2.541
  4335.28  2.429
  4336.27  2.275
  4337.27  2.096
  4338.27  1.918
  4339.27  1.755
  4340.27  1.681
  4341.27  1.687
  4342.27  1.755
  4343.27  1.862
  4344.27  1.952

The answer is 0.26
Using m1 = 2.24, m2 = 2.341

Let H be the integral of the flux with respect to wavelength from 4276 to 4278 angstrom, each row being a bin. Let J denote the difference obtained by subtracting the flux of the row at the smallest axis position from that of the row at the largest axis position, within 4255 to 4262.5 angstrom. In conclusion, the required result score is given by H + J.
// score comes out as 5.0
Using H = 5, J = 0.03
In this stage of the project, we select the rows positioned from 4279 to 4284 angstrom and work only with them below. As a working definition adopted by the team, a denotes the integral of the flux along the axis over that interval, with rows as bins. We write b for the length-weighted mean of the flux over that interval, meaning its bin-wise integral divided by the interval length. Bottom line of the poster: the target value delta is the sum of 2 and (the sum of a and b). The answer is 15.8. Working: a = 11.5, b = 2.30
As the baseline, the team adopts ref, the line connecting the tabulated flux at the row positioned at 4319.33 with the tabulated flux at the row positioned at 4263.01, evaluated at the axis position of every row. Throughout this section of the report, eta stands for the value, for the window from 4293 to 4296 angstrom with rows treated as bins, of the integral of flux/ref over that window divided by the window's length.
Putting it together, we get 0.89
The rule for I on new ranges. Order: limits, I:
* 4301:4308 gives 0.02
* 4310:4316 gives 0.40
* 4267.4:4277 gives 0.09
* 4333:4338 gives 0.14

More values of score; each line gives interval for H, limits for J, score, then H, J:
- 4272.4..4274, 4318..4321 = 3.7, 4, -0.06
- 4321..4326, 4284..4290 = 10.8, 11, -0.10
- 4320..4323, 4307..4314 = 7.4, 7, 0.32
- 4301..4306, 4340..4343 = 9.1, 9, 0.07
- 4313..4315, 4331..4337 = 3.8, 4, -0.18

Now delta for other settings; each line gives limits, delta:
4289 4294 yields 14.9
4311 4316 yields 13.8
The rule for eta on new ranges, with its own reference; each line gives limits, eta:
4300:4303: 0.73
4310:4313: 0.70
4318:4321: 0.99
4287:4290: 0.83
